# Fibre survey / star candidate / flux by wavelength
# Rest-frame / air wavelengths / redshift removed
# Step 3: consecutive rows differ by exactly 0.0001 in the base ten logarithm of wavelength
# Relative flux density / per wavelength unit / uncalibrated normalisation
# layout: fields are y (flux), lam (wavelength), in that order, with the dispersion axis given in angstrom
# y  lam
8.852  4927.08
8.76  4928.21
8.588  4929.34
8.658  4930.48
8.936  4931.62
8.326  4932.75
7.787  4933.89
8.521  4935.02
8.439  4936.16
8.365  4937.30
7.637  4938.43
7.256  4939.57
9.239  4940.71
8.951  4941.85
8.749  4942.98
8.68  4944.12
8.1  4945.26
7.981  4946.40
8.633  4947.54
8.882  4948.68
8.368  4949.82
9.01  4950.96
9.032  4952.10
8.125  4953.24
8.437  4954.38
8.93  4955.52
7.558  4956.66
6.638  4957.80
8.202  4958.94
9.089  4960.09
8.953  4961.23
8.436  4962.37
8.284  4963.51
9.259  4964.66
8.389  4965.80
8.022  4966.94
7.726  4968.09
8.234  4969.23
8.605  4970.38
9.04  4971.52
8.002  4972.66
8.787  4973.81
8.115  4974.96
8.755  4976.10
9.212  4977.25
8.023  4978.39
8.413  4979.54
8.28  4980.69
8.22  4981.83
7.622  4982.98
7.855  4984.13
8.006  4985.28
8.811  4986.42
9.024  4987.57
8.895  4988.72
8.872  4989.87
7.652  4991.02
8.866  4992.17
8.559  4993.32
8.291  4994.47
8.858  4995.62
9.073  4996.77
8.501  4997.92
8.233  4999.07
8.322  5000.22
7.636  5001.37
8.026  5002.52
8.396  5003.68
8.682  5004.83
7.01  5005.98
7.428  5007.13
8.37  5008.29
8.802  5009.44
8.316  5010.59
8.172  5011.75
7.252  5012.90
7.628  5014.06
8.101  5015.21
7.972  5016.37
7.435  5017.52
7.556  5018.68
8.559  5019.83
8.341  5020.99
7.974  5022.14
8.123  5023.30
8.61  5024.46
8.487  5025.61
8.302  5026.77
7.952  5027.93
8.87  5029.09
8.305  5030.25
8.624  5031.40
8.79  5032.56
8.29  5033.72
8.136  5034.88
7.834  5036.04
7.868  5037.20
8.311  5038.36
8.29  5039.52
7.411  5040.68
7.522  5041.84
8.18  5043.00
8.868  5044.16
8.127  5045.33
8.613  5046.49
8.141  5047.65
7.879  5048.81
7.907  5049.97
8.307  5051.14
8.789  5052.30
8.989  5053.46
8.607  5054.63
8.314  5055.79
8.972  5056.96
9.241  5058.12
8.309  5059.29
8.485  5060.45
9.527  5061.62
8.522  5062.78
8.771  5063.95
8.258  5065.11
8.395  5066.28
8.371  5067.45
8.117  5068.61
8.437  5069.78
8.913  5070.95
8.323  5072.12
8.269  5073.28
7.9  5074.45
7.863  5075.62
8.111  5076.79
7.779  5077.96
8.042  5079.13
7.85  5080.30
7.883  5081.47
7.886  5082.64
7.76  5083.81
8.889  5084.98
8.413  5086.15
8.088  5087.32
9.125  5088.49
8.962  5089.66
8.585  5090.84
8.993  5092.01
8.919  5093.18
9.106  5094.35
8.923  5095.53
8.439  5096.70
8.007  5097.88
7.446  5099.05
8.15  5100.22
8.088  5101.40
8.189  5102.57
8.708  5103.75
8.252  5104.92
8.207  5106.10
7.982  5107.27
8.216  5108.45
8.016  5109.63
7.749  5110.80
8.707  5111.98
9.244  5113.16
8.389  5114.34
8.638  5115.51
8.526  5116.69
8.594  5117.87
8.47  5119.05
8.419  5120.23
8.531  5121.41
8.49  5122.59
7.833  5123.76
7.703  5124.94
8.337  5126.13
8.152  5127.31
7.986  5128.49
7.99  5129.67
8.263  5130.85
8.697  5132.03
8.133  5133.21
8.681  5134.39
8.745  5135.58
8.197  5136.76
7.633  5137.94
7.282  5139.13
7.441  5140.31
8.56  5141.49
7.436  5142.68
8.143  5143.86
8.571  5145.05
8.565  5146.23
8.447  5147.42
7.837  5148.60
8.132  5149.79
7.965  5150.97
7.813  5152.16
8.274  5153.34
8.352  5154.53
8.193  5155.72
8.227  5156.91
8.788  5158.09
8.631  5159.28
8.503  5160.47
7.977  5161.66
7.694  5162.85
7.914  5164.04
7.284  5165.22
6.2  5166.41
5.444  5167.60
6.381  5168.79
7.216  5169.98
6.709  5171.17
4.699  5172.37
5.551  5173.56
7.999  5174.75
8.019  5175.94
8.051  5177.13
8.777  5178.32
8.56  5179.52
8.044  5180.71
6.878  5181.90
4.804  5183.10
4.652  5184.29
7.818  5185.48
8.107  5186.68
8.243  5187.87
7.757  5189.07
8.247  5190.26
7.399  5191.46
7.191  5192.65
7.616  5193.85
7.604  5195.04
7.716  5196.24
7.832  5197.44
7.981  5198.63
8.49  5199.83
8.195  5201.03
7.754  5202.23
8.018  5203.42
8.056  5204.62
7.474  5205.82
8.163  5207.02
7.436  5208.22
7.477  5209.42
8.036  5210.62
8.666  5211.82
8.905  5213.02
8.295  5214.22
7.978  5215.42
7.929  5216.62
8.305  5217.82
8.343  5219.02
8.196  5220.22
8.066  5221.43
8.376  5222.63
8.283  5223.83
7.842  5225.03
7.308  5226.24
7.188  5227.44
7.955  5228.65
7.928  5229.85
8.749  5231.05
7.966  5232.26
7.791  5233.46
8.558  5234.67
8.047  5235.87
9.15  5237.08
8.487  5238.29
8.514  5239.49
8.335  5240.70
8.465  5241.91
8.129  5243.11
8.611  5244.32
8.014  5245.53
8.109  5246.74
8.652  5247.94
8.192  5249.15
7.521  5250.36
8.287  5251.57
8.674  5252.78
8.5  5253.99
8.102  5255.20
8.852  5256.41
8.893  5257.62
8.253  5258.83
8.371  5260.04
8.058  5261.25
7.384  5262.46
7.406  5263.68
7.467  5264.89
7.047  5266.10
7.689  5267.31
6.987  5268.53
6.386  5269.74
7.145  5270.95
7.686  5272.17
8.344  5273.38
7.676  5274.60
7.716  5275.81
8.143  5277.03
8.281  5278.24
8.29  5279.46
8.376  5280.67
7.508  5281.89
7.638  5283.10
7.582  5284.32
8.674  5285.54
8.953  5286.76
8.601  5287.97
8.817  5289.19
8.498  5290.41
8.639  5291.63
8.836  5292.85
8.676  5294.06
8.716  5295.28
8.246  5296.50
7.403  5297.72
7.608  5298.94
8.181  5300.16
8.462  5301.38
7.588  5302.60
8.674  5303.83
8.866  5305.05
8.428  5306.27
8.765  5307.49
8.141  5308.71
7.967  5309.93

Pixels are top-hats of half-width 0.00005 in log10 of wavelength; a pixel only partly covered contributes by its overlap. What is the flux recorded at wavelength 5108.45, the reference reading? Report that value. 8.216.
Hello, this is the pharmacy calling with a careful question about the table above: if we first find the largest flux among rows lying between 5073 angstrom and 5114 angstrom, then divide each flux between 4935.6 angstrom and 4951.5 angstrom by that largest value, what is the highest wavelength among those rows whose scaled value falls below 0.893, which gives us 4946.40 angstrom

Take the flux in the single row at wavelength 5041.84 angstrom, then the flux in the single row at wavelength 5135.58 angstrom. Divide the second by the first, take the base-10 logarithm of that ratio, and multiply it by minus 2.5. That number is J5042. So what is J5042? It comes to -0.16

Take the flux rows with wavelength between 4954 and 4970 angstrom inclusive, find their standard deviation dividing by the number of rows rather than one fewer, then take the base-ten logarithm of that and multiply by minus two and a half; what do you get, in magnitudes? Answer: 0.45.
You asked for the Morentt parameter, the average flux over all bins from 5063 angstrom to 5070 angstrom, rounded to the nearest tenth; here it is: 8.4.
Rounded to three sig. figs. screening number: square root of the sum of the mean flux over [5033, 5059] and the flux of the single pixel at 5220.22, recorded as 4.06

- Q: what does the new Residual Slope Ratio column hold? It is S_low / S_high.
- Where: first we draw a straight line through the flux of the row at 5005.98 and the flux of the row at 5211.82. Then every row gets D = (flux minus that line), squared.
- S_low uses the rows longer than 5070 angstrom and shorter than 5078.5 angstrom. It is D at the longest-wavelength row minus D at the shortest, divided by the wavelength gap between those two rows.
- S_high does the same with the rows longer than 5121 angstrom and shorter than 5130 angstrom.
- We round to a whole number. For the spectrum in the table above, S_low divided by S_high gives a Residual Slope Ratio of 6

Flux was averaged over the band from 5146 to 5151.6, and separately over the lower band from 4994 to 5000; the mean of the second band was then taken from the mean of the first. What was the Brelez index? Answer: -0.4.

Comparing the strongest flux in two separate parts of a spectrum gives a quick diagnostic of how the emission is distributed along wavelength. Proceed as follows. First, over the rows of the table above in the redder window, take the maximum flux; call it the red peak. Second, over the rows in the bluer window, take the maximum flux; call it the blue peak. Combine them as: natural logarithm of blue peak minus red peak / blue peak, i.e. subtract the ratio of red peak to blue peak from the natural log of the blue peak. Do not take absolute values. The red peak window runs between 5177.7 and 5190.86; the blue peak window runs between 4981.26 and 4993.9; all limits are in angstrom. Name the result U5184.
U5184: 1.23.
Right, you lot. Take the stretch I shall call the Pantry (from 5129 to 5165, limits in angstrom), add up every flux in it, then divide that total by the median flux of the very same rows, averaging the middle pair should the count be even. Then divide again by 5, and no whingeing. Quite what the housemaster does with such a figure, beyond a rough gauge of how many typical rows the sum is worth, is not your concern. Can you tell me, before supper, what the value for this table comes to 6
